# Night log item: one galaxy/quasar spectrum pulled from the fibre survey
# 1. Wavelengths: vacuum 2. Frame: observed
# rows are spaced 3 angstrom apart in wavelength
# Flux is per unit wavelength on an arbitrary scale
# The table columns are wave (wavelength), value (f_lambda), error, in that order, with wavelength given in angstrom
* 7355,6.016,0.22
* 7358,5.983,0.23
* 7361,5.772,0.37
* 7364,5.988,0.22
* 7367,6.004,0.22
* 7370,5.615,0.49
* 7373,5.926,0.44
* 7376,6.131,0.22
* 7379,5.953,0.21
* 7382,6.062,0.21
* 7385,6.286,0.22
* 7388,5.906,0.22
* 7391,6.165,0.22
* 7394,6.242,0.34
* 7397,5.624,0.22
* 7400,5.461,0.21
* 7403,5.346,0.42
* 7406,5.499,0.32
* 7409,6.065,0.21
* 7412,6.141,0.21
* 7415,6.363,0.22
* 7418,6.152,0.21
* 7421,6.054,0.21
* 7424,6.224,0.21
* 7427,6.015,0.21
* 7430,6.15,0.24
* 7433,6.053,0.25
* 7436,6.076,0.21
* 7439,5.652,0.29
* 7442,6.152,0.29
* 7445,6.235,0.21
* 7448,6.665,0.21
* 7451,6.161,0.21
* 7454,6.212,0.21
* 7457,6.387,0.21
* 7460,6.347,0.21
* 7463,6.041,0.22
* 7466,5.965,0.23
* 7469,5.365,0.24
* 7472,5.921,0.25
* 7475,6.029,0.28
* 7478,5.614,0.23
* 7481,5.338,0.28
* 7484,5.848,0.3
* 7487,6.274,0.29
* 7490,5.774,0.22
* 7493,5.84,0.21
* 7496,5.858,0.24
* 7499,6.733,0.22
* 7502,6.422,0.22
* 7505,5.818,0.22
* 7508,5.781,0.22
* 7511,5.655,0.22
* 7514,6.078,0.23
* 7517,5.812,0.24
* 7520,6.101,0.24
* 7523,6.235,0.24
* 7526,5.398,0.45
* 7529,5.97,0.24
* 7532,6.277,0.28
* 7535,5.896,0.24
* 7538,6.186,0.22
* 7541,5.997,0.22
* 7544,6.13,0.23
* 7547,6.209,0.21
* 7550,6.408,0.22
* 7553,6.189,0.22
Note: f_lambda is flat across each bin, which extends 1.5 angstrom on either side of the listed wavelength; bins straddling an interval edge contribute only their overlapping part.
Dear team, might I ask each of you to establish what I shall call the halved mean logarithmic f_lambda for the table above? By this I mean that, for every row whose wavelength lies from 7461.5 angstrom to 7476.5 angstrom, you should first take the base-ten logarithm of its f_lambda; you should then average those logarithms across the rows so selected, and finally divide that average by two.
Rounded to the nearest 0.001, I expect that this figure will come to 0.384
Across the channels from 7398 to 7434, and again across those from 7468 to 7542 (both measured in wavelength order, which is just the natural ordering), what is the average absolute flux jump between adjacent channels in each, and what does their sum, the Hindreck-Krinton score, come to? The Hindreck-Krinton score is 0.54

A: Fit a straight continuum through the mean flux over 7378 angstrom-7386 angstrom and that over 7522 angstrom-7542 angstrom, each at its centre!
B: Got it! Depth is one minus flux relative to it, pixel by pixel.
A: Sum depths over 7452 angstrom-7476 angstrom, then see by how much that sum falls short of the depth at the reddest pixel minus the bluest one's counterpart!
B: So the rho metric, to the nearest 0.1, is 0.0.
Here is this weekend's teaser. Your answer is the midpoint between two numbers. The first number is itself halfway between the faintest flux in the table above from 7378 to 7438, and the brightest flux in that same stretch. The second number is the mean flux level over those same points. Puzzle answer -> 5.92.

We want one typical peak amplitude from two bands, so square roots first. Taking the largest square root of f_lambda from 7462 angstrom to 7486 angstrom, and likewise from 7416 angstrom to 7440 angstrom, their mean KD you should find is 2.48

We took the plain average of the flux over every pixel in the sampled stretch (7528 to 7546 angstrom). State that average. 6.08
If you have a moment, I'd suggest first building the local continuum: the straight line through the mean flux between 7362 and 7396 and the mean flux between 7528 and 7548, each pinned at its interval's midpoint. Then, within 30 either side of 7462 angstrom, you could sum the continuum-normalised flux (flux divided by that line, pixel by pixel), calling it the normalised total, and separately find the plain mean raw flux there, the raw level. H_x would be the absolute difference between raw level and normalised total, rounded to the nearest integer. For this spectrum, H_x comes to 14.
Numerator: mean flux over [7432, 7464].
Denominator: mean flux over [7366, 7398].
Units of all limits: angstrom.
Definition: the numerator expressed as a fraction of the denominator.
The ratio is 1.03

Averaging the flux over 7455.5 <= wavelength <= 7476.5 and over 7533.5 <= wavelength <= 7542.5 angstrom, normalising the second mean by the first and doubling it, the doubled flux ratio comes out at 2.01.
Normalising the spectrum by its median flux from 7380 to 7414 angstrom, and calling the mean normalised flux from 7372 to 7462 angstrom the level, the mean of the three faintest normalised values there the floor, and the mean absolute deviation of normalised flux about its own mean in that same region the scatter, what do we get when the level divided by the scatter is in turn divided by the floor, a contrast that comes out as 32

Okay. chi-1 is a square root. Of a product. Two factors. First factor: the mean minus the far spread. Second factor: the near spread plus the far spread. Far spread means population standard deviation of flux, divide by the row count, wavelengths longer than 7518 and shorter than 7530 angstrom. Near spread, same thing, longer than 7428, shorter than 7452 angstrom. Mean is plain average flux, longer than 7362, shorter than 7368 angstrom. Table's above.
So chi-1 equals 1.81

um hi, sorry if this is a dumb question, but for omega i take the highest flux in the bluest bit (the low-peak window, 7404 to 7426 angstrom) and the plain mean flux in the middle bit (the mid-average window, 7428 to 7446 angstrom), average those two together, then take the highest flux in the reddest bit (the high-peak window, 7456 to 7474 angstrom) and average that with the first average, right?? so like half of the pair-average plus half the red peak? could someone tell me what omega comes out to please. 6.30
